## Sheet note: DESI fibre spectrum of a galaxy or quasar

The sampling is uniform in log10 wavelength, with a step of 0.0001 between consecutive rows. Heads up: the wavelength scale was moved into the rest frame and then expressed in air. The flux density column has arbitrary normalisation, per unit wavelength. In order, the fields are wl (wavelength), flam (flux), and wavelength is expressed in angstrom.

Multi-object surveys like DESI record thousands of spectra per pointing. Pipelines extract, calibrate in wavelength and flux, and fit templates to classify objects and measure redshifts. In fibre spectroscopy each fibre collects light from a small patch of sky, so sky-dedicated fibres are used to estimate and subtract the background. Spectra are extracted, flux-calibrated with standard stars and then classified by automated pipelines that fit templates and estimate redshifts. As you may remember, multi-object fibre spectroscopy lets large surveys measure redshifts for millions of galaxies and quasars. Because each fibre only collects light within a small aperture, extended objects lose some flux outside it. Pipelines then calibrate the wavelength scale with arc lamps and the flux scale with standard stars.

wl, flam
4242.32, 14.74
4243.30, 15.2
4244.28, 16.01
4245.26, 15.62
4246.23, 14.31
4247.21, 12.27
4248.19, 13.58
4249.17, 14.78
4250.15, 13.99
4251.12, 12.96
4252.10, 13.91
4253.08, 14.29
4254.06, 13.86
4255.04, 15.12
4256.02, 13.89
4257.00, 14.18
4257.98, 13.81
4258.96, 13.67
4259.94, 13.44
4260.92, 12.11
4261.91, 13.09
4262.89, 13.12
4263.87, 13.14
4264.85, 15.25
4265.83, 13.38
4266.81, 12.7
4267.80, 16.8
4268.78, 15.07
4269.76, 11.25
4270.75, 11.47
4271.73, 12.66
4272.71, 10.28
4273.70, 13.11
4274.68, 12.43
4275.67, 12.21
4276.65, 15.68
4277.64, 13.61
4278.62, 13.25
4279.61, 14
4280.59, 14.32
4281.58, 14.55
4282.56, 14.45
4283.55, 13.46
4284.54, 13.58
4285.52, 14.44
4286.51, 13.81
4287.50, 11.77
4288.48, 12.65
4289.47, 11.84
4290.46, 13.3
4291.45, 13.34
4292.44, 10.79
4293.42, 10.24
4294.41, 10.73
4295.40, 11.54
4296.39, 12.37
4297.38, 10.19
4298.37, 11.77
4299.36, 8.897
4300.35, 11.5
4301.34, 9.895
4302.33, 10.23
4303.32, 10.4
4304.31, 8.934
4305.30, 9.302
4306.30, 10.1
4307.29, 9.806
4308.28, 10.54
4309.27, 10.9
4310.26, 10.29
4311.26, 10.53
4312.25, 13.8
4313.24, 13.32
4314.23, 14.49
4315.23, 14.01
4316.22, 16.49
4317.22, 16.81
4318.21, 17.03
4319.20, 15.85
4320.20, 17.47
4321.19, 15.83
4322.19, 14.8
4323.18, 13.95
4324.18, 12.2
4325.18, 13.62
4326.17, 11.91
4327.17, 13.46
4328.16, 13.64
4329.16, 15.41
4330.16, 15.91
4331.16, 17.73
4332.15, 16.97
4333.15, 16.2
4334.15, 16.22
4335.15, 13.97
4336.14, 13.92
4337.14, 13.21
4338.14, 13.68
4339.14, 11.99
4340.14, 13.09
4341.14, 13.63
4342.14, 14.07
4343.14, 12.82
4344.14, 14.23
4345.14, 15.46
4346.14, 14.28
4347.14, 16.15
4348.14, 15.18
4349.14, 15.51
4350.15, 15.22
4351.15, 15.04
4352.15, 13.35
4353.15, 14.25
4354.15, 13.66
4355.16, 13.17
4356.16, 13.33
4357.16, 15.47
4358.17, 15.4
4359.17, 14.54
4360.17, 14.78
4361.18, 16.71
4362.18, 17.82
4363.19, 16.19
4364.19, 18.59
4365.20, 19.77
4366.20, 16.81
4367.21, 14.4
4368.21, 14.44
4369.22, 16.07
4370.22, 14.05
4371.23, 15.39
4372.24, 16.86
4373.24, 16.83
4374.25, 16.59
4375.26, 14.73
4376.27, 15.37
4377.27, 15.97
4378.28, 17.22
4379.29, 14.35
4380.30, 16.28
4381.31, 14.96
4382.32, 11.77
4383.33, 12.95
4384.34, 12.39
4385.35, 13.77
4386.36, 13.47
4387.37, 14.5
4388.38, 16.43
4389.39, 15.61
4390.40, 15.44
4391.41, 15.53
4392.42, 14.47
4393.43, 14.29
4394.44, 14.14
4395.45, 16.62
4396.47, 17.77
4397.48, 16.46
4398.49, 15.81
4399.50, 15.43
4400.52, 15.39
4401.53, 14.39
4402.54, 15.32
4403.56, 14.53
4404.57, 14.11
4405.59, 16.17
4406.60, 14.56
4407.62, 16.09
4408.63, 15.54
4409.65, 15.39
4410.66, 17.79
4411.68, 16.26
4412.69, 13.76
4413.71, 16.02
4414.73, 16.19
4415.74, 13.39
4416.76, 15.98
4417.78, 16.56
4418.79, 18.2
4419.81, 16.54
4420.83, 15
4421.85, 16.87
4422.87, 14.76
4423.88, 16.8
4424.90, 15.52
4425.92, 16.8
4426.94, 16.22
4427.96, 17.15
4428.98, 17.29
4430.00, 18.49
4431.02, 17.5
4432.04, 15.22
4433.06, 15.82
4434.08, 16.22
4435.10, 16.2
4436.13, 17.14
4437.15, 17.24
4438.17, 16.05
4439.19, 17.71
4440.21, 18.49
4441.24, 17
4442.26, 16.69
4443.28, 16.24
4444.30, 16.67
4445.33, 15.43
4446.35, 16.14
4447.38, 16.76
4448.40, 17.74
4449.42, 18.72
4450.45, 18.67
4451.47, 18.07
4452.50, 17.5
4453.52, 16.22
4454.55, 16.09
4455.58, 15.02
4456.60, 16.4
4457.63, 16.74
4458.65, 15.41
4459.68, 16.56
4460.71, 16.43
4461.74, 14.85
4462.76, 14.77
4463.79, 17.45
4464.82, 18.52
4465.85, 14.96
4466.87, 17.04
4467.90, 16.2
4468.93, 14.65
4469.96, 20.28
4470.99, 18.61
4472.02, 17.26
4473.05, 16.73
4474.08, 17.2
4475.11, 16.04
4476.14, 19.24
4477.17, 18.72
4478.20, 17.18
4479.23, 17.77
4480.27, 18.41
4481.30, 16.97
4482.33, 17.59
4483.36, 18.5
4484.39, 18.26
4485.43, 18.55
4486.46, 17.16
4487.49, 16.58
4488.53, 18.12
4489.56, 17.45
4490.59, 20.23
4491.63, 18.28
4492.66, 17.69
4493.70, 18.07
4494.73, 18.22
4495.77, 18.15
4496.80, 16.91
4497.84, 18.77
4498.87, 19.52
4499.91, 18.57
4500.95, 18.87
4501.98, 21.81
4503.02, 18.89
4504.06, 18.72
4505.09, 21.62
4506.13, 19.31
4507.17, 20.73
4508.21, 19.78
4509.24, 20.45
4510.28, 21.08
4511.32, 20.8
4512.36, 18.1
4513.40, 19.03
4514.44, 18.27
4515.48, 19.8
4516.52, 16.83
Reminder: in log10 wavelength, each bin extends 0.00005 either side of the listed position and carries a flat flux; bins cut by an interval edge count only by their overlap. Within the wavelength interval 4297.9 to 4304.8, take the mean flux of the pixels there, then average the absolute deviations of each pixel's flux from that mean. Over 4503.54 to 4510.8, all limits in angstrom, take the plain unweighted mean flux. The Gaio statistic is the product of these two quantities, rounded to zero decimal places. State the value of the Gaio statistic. 17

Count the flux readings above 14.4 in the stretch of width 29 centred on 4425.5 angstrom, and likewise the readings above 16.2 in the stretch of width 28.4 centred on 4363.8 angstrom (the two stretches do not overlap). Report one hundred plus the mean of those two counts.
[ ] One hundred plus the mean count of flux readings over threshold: 117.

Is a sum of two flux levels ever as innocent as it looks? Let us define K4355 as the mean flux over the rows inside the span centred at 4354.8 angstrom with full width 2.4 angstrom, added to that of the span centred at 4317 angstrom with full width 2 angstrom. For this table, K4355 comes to 30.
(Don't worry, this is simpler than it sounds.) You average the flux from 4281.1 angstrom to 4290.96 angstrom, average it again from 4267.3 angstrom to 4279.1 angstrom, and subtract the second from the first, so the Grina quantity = 0.2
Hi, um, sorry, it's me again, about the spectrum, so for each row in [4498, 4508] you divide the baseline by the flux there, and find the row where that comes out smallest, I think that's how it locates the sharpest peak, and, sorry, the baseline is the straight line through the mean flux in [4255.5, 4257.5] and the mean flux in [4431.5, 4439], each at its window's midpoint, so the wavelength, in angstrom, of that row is 4501.98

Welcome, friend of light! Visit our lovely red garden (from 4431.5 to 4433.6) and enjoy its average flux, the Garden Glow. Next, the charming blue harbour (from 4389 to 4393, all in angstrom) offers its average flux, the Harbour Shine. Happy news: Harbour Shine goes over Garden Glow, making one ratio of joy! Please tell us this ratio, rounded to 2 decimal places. 0.98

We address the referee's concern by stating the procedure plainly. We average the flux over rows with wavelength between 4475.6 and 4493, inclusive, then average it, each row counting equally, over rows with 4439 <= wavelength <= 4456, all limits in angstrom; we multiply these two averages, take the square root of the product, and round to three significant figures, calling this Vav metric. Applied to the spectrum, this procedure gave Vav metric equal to 17.5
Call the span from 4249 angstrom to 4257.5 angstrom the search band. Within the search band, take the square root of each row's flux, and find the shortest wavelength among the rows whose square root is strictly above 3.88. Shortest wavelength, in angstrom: 4255.04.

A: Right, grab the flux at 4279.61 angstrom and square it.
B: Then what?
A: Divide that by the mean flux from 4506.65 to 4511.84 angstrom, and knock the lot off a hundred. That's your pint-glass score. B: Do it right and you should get 90.5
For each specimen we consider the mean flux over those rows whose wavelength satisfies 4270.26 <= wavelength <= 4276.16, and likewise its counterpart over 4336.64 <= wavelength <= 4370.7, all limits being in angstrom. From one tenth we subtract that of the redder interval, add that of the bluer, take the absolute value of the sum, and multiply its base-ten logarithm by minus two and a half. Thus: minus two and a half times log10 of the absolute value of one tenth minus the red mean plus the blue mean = -1.1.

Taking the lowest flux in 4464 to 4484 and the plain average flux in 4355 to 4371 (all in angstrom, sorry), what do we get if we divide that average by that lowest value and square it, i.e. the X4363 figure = 1.2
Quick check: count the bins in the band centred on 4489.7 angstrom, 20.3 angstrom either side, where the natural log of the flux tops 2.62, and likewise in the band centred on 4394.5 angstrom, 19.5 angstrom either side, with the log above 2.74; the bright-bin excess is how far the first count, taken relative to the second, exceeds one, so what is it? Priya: 1.4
